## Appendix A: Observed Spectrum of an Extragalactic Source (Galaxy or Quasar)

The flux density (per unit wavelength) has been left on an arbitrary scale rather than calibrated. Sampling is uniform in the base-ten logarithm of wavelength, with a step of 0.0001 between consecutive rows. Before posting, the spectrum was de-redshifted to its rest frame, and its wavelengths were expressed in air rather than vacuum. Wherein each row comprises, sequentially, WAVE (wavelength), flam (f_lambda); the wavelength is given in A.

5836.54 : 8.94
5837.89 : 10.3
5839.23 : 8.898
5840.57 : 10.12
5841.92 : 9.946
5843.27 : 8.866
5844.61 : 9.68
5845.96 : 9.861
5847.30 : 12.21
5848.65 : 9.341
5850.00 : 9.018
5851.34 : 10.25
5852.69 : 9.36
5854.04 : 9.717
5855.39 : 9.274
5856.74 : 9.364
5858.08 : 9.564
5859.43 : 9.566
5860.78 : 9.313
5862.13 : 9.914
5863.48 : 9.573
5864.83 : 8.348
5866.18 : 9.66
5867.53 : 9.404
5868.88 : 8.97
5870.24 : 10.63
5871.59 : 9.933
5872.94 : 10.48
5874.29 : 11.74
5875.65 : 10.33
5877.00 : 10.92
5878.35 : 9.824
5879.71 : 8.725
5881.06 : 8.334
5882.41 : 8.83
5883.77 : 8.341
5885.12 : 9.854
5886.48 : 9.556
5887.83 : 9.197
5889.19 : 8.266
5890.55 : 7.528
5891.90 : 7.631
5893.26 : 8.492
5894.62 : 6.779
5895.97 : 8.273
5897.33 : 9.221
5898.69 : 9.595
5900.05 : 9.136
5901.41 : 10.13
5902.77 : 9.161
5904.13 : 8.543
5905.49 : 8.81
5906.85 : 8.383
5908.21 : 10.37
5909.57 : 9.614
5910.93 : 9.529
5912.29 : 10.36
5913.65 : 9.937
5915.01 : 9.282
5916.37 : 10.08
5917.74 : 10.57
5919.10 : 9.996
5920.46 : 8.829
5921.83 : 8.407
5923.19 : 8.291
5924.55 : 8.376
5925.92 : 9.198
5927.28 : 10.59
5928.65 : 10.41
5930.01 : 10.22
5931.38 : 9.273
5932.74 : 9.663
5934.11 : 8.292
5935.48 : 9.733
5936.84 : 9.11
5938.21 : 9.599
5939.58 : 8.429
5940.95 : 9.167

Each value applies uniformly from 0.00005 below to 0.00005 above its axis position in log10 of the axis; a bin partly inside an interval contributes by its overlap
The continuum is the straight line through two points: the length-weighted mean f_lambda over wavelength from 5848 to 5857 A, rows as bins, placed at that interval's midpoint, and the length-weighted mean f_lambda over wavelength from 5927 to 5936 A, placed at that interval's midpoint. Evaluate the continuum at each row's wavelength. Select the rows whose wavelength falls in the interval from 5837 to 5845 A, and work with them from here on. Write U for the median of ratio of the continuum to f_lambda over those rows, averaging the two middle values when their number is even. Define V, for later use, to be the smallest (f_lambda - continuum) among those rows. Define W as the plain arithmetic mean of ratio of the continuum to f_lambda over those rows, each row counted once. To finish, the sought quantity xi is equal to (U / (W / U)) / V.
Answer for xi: -1.6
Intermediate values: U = 0.96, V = -0.6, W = 0.98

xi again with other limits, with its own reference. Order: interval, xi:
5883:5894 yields -0.6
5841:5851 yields -1.7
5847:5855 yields -2.3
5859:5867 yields -0.8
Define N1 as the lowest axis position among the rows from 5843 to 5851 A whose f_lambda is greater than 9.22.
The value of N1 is 5844.61 A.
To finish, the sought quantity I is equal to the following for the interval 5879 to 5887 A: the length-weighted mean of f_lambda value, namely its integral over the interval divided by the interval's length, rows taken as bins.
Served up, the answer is 8.9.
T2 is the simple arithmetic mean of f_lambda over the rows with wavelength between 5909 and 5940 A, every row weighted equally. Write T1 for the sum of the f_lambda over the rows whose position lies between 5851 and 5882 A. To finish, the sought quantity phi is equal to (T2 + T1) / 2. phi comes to 116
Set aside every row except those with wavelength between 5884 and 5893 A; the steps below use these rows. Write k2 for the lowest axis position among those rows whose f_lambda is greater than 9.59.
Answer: 5885.12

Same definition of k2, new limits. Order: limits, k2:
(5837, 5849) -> 5837.89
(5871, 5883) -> 5871.59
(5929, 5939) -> 5930.01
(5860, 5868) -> 5862.13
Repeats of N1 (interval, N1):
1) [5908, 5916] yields 5908.21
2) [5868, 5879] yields 5870.24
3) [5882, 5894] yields 5885.12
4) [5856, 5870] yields 5856.74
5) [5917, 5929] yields 5917.74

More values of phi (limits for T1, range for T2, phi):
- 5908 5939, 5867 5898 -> 114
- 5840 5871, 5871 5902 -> 116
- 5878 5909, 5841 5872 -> 106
